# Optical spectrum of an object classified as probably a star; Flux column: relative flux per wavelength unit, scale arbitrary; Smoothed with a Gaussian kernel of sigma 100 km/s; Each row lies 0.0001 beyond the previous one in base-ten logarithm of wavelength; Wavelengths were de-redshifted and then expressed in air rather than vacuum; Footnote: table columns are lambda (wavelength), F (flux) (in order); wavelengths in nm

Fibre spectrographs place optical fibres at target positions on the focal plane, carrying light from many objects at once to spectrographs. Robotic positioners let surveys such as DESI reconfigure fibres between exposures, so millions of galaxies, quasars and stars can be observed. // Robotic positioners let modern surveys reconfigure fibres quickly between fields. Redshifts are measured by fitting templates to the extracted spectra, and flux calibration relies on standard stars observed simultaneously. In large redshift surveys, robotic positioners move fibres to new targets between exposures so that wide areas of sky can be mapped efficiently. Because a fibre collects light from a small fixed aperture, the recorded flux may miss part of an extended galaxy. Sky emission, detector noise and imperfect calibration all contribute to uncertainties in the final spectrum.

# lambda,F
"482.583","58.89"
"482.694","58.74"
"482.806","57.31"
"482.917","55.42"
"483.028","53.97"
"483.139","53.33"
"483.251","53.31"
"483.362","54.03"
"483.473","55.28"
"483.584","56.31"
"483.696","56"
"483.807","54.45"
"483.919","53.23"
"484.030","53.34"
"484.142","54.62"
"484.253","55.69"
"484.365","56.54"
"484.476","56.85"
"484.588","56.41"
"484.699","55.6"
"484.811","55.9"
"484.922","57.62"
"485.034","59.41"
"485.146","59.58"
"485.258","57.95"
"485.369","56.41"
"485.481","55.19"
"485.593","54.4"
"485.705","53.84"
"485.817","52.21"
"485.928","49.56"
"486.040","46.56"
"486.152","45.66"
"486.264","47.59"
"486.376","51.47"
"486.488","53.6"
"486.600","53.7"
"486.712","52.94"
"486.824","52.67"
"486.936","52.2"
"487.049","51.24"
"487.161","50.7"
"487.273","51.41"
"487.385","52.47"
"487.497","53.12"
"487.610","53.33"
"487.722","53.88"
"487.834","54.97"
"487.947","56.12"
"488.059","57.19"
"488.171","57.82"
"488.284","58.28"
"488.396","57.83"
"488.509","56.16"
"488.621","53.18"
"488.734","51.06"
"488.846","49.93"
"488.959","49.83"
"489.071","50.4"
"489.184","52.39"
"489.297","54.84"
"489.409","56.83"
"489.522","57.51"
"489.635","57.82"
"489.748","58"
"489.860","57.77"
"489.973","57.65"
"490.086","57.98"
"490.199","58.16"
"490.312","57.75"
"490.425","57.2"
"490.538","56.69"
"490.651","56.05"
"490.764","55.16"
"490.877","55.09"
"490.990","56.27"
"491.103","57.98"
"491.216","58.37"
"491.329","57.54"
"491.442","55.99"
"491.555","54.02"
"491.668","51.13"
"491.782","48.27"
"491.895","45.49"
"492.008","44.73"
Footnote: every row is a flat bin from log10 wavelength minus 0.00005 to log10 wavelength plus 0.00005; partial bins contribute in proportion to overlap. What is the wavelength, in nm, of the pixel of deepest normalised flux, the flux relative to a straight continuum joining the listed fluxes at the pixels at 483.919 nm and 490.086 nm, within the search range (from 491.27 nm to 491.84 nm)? 491.782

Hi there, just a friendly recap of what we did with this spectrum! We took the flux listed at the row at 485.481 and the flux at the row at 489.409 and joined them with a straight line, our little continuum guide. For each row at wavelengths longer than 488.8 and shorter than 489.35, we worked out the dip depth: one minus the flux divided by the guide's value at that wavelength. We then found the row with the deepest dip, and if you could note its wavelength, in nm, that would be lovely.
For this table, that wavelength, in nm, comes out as 488.959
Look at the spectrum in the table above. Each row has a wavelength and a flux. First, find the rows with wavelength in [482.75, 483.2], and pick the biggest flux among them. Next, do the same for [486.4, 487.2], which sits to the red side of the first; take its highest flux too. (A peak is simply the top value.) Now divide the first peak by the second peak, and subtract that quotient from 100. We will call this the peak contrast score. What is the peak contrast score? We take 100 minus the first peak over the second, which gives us 98.93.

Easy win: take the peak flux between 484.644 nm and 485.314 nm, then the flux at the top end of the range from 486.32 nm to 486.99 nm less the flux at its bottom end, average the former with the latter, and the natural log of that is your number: 3.41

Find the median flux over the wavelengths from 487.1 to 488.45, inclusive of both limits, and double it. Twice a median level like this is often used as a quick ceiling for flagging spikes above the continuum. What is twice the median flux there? 109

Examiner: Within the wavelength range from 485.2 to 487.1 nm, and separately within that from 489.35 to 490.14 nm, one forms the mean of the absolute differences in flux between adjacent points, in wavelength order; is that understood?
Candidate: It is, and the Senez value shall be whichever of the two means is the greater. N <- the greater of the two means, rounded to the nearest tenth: 1.4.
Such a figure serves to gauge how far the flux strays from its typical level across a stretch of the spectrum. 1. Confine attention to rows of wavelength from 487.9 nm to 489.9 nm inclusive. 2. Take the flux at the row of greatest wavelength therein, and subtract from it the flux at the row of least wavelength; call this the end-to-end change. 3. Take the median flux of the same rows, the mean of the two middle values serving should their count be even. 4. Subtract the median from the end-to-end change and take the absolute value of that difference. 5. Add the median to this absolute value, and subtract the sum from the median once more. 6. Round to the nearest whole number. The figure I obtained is -55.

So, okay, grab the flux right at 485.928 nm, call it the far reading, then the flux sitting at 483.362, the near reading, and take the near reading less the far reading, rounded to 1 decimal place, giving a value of 4.5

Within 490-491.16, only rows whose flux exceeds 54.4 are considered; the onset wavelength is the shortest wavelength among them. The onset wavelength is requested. 490.086 nm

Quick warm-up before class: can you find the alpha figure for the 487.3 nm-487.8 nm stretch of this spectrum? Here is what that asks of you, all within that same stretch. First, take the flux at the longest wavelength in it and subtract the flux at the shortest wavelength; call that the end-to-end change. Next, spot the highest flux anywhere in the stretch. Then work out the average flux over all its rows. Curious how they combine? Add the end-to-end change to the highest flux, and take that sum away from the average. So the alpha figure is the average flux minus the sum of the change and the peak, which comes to -2.1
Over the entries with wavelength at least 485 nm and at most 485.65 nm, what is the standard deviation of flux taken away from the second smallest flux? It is 53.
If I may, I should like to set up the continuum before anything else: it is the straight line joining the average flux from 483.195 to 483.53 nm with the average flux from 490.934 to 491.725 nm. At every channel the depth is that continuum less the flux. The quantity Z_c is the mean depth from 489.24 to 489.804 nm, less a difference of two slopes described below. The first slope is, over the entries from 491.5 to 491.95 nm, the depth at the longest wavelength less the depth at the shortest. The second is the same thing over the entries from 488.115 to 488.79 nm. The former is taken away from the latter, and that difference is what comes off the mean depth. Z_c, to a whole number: 0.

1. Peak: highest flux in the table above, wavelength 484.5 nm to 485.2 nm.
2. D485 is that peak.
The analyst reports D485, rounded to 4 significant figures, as 59.58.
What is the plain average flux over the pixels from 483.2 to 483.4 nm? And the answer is 54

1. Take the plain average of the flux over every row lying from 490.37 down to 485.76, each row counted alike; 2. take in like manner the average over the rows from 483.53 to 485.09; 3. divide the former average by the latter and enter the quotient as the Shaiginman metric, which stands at 0.96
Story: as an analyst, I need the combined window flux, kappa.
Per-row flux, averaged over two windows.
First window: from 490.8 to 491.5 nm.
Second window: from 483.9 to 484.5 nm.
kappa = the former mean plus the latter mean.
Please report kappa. 112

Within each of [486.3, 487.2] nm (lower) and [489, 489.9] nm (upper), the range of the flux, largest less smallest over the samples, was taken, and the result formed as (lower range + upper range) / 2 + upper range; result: 13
